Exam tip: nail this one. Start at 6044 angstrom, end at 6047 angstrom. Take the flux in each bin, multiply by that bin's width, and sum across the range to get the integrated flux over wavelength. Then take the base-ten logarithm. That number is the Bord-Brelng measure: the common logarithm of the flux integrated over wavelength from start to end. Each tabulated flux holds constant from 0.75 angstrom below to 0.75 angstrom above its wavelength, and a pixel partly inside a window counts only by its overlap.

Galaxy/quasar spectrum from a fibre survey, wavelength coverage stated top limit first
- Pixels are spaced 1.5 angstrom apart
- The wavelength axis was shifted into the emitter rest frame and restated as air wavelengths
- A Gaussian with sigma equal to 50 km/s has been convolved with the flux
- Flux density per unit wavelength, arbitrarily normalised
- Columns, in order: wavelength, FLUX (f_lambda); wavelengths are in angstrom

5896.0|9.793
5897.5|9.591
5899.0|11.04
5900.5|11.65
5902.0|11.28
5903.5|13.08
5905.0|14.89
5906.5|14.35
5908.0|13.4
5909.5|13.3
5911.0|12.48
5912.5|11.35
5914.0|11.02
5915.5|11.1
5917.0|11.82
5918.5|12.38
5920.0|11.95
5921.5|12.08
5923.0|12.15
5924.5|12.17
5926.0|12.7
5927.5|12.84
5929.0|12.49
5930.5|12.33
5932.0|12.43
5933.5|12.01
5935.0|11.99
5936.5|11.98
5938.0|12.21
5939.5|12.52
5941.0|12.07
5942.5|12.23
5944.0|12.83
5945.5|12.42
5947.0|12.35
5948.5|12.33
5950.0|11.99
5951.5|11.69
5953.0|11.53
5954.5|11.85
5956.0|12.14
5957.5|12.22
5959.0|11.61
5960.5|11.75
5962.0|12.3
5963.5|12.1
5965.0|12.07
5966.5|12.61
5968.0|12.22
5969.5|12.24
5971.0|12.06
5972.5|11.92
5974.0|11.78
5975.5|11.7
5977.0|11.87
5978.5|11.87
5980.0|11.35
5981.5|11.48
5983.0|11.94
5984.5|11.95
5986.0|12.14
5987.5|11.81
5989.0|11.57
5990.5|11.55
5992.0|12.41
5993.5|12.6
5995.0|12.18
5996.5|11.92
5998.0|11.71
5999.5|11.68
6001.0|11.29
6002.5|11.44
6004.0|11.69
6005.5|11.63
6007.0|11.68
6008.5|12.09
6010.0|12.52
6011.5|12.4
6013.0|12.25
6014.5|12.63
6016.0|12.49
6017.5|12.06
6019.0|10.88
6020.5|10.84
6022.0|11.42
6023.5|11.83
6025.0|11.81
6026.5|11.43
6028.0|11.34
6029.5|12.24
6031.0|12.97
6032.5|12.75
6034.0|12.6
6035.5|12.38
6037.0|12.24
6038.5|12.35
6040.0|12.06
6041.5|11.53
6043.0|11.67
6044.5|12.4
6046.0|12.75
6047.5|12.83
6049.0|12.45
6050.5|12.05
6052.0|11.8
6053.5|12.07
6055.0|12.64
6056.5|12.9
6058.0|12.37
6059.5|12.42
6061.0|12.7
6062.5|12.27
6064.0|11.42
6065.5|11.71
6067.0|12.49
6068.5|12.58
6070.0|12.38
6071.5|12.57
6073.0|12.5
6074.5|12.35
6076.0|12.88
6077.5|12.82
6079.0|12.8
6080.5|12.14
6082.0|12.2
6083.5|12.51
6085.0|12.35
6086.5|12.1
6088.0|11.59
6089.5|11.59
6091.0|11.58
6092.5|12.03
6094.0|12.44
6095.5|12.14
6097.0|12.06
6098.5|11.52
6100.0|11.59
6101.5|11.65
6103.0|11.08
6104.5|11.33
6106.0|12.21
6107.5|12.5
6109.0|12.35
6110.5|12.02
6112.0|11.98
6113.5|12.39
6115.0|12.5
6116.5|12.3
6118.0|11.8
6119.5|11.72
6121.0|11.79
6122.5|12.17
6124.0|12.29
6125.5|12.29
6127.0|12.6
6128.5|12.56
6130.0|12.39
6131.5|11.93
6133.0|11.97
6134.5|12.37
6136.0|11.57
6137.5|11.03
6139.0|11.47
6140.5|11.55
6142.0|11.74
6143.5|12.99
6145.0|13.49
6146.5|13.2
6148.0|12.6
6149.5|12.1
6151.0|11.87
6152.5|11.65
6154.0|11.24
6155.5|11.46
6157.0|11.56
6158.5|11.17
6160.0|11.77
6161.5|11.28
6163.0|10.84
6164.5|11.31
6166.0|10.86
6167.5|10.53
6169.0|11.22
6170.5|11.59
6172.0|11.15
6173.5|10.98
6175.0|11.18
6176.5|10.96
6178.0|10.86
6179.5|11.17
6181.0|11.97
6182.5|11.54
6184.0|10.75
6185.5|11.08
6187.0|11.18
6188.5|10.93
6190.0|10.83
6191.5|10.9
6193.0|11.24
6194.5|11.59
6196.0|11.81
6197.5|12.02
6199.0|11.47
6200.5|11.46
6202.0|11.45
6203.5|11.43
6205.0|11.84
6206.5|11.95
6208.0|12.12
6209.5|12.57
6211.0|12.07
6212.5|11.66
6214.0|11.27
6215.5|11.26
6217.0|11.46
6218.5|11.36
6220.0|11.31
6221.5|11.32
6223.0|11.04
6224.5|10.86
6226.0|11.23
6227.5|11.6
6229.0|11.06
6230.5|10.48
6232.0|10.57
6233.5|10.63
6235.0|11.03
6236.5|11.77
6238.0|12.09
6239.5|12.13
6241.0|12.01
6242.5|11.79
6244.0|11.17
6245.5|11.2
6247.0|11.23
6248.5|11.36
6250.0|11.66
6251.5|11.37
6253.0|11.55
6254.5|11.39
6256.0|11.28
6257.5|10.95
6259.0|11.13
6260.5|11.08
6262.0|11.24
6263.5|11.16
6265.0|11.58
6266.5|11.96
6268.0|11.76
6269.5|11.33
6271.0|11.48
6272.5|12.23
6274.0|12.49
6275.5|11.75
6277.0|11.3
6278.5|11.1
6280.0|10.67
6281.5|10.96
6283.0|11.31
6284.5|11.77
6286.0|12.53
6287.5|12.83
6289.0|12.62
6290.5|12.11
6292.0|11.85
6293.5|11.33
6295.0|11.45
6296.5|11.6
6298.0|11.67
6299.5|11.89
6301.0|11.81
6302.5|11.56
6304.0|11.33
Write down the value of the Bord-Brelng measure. 1.6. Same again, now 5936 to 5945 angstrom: 2.0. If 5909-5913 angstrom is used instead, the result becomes 1.7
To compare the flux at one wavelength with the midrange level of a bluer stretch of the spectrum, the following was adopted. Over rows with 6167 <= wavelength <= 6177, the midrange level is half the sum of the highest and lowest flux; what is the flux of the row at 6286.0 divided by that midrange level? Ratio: 1.13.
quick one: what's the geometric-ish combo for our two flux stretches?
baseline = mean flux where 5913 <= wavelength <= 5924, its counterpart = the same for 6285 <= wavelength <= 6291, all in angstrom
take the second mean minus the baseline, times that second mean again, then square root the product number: 3.0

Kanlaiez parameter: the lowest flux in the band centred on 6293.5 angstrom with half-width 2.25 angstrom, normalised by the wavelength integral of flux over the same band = 0.22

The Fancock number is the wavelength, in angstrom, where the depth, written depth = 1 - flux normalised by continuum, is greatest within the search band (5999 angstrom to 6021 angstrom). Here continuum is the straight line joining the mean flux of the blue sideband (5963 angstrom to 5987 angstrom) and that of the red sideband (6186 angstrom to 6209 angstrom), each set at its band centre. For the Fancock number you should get 6020.5 angstrom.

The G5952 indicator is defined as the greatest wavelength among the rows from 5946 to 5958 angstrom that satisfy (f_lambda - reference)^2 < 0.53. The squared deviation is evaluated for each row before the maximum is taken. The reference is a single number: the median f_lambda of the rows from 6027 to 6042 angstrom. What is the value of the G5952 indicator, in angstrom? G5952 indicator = 5957.5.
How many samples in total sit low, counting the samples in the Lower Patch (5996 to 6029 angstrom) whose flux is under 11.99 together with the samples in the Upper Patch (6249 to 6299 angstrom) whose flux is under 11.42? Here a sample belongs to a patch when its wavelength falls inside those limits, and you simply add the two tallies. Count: 30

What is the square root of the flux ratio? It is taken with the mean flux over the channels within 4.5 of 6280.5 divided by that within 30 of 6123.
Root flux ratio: 0.96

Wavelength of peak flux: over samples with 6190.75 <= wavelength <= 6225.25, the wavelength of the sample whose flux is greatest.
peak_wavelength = 6209.5 angstrom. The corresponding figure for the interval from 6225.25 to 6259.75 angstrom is 6239.5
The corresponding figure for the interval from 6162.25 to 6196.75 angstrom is 6181.0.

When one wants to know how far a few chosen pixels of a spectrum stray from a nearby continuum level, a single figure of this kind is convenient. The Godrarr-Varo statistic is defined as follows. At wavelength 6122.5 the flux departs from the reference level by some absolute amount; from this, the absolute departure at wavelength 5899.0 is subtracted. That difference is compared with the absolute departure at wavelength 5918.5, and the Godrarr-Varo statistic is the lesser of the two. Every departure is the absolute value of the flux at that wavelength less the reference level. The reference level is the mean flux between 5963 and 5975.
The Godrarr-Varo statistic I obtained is -1.0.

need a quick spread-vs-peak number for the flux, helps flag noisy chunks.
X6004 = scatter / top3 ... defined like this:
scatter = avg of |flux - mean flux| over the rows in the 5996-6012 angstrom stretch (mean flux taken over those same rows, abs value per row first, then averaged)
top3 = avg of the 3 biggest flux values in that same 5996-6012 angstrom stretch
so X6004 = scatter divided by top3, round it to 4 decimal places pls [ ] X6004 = 0.0242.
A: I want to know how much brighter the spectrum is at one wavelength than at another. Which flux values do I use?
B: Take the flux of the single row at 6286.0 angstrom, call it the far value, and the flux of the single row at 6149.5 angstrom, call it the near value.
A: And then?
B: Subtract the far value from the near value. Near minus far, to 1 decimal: -0.4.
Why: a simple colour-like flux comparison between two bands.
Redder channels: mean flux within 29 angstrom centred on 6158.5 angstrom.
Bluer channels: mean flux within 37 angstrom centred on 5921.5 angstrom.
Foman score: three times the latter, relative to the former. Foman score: 3.21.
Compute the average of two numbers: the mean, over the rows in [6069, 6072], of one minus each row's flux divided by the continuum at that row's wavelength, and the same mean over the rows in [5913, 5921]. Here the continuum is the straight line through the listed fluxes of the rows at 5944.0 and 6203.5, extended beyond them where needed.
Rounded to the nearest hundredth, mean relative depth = 0.04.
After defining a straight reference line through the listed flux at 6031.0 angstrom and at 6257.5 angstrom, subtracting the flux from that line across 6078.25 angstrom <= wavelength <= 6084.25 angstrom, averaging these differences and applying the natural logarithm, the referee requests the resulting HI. -2.2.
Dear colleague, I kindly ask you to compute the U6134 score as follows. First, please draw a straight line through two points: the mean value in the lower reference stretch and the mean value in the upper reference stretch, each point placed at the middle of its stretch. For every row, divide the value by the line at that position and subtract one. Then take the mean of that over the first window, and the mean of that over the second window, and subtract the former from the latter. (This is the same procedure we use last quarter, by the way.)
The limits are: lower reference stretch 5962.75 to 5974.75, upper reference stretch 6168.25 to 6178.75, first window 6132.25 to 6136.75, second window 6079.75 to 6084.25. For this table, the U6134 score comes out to 0.00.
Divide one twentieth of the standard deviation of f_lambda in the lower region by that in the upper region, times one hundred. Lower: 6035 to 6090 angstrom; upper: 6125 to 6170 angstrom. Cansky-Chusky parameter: 2.8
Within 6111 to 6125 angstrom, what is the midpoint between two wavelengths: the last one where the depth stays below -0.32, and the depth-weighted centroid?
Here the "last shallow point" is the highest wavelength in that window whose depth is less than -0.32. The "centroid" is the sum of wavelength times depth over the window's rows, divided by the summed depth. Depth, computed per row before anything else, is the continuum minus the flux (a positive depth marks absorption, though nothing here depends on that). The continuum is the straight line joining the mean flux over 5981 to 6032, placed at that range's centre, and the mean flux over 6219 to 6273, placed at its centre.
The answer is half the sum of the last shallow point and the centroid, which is 6120.8 angstrom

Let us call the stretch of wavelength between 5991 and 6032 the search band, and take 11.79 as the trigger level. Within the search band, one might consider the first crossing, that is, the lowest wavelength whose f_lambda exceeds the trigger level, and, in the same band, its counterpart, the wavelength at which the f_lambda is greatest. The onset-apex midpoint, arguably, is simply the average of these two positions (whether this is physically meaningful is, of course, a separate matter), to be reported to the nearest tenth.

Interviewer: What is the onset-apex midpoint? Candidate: 6011.5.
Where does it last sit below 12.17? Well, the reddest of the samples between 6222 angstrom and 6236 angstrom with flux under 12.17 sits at 6235.0 angstrom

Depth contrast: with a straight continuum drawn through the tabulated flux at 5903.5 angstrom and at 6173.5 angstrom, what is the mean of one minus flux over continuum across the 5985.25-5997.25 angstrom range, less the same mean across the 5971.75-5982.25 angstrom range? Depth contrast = -0.034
